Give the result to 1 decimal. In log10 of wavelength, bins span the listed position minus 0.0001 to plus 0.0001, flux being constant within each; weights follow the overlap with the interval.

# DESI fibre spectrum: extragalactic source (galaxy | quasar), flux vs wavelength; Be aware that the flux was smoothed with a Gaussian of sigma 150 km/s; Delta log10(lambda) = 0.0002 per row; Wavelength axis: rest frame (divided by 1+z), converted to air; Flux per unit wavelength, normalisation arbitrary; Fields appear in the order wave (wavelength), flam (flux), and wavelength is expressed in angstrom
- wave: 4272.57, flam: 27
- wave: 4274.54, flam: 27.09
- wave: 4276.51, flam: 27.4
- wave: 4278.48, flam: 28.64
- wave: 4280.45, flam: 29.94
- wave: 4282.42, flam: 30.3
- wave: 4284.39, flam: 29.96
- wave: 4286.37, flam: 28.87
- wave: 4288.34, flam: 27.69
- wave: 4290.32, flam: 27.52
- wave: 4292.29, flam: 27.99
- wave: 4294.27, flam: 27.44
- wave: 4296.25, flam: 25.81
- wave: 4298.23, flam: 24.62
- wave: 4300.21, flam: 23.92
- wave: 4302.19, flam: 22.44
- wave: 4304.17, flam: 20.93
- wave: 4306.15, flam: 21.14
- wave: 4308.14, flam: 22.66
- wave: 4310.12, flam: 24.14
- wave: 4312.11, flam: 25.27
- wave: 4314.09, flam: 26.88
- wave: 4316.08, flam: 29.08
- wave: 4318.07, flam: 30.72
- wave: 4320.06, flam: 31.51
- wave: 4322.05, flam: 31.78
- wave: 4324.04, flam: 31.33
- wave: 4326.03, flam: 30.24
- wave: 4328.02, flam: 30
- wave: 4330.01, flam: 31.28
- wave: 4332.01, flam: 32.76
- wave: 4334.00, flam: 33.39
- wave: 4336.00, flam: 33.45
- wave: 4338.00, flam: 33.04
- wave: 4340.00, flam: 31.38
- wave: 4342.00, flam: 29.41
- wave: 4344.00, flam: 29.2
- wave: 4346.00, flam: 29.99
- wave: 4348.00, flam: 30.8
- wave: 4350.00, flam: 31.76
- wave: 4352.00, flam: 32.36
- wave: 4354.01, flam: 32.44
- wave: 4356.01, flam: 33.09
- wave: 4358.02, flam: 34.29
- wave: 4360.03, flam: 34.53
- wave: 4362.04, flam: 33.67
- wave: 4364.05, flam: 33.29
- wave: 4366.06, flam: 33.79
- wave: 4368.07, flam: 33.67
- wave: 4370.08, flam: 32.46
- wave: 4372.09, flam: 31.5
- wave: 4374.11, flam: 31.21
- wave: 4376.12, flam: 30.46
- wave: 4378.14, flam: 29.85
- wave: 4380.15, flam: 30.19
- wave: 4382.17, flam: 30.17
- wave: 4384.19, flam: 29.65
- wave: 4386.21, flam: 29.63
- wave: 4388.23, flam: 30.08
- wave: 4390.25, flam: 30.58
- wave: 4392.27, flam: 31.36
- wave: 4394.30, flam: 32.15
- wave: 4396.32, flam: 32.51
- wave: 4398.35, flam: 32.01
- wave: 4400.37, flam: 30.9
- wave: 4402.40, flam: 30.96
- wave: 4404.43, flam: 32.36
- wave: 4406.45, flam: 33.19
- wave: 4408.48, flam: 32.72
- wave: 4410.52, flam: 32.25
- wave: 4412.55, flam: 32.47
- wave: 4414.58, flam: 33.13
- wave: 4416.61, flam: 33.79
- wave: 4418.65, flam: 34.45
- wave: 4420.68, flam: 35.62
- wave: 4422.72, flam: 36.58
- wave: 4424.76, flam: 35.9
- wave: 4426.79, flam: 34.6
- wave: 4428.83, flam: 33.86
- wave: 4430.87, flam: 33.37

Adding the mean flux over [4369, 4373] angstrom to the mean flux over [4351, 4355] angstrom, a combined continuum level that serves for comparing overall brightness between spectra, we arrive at 64.4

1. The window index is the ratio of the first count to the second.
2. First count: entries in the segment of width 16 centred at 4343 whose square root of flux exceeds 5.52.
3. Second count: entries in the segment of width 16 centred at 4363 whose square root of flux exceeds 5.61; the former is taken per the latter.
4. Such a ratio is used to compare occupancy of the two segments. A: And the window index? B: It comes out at 0.6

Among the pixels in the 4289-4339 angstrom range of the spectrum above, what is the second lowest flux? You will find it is 21.14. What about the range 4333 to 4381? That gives 29.41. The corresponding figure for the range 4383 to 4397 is 29.65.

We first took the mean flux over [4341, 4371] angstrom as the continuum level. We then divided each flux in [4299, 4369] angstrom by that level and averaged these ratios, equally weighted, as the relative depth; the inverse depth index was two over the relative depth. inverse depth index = 2.16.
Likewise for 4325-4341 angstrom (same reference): 2.02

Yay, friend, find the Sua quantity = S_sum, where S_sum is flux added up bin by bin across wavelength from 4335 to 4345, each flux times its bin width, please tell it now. 313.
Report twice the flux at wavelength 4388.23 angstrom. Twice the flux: 60.2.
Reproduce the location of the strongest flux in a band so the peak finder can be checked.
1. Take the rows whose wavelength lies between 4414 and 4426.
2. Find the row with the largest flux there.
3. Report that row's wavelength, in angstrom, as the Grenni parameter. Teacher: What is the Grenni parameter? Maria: 4422.72 angstrom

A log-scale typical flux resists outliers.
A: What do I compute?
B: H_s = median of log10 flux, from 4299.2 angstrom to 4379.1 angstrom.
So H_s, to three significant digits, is 1.50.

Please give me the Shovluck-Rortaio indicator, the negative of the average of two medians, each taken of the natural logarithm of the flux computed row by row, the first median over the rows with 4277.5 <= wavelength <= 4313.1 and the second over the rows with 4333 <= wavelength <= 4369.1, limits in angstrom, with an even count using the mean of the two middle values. -3.39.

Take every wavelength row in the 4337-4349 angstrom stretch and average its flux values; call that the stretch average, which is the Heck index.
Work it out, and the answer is 30.6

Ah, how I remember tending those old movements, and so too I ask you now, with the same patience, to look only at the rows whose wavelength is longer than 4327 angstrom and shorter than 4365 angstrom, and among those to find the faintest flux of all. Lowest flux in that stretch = 29.2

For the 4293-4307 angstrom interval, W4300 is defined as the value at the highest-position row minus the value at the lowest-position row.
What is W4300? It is -6.3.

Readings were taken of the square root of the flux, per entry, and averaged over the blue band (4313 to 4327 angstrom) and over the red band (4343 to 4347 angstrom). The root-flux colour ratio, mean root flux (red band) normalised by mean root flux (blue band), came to 0.99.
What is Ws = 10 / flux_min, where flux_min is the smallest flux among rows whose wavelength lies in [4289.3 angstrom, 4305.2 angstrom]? 0.48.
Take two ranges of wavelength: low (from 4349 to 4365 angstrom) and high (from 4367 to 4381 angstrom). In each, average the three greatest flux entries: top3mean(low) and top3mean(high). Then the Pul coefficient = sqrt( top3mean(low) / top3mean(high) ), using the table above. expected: 1.02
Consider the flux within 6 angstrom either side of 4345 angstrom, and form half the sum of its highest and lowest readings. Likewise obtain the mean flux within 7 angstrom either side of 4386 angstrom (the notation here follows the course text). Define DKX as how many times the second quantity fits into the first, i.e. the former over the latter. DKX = 1.01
